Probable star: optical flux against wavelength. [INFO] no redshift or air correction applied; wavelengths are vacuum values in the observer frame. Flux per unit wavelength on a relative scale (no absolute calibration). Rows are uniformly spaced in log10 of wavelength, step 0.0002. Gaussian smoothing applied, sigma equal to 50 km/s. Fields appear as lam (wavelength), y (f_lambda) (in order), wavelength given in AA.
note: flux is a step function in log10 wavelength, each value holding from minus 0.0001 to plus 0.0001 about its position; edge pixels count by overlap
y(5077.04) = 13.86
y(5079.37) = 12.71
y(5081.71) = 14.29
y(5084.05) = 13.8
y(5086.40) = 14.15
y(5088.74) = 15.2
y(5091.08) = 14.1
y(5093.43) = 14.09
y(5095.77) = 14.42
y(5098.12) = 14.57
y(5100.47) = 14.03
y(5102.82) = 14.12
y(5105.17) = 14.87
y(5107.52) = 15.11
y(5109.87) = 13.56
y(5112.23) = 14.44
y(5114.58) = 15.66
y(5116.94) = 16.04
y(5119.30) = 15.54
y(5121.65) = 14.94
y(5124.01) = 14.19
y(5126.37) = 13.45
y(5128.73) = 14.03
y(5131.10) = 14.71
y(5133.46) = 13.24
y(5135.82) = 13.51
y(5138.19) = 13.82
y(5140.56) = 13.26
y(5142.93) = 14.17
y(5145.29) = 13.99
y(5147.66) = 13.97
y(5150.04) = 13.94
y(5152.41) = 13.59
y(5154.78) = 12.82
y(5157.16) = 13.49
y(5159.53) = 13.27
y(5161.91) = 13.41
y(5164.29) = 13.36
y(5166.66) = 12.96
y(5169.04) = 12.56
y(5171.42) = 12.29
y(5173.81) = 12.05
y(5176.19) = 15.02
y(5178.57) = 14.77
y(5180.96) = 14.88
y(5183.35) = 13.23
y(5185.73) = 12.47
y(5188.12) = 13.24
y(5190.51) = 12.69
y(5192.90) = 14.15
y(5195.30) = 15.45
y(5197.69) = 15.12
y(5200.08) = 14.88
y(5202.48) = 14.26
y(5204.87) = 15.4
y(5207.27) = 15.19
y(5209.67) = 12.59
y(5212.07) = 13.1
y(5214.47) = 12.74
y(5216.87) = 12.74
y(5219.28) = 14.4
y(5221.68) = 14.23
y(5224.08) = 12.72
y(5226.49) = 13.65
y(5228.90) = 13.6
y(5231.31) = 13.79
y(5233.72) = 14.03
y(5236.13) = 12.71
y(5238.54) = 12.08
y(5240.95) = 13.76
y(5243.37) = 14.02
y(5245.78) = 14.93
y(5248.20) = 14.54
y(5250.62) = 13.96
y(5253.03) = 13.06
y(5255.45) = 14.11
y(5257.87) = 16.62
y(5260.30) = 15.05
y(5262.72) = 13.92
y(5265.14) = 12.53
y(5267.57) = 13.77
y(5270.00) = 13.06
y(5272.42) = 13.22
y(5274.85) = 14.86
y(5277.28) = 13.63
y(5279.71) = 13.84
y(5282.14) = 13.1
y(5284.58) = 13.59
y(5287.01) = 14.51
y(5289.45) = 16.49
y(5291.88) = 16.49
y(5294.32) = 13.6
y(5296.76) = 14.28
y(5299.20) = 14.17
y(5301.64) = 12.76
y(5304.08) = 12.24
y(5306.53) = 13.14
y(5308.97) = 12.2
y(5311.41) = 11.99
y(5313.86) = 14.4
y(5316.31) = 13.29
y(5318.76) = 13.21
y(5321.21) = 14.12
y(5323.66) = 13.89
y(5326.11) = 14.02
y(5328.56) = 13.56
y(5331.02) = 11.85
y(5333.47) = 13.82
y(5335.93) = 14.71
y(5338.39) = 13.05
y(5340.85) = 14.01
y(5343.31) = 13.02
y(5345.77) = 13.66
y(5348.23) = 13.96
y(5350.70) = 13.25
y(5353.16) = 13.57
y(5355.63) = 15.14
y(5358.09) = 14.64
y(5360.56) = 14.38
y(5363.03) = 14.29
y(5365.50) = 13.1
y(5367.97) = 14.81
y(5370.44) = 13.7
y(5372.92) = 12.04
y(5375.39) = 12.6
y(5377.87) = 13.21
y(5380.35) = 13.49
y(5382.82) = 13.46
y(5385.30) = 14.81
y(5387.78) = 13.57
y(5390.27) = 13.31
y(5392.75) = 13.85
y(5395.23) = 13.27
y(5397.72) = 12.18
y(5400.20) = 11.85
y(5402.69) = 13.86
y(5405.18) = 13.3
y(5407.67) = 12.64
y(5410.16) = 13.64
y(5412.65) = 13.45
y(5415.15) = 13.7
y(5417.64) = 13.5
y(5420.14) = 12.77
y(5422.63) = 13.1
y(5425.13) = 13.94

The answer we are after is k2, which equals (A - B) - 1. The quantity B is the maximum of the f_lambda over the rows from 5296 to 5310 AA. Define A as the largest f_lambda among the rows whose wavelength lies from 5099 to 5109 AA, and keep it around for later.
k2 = -0.2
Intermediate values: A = 15.11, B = 14.28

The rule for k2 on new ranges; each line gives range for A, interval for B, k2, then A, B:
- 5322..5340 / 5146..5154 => -0.3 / 14.71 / 13.97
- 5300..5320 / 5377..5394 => -1.4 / 14.4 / 14.81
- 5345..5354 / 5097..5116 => -2.7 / 13.96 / 15.66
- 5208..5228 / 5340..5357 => -1.7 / 14.4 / 15.14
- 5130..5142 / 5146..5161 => -0.3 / 14.71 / 13.97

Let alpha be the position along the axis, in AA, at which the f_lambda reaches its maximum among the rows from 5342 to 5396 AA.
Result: 5355.63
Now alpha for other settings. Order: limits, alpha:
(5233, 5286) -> 5257.87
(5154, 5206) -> 5195.30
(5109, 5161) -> 5116.94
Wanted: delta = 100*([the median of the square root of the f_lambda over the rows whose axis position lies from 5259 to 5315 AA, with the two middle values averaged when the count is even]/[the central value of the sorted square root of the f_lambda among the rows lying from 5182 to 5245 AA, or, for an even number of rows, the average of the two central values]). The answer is 100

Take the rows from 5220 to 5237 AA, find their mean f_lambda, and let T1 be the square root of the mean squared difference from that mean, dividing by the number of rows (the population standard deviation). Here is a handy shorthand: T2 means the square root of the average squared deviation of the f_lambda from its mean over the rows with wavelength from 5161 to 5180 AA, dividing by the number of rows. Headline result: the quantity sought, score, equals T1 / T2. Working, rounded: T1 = 0.6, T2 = 1.0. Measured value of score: 0.54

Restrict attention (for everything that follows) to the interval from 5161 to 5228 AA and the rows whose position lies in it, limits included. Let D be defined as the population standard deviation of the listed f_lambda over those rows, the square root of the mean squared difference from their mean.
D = 1.06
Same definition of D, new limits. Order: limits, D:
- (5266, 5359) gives 0.99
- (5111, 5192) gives 0.97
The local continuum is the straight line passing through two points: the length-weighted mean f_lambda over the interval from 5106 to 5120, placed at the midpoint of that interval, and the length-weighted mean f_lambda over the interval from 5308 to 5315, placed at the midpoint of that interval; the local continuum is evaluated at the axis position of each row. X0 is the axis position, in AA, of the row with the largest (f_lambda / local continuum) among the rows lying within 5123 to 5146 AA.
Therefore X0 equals 5131.10 AA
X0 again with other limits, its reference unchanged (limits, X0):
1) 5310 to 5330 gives 5313.86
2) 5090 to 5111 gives 5107.52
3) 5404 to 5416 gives 5415.15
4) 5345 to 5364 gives 5355.63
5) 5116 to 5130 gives 5116.94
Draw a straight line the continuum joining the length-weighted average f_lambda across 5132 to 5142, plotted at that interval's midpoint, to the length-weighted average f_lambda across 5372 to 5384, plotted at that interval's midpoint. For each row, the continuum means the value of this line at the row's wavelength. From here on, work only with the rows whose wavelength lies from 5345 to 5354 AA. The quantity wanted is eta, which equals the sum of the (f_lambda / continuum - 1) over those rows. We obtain 0.17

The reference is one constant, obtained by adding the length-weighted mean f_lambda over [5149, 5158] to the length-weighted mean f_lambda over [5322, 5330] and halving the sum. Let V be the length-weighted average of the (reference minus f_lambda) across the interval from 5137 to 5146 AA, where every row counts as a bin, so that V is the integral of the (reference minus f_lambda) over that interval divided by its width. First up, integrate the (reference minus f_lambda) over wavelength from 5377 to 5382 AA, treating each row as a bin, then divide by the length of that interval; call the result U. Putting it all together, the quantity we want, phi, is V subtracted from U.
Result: 0.4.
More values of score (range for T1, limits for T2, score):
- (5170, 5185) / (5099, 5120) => 1.56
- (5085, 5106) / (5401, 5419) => 1.05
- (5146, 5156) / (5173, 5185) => 0.40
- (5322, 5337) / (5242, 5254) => 1.39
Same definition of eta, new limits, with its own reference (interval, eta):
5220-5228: 0.05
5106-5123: 0.77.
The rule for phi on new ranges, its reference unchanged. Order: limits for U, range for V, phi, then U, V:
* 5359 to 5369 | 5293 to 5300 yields -0.1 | -0.5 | -0.42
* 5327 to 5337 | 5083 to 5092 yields 0.8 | 0.1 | -0.70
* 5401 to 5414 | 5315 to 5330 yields 0.3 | 0.3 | -0.04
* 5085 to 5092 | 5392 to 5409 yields -1.5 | -0.9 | 0.65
